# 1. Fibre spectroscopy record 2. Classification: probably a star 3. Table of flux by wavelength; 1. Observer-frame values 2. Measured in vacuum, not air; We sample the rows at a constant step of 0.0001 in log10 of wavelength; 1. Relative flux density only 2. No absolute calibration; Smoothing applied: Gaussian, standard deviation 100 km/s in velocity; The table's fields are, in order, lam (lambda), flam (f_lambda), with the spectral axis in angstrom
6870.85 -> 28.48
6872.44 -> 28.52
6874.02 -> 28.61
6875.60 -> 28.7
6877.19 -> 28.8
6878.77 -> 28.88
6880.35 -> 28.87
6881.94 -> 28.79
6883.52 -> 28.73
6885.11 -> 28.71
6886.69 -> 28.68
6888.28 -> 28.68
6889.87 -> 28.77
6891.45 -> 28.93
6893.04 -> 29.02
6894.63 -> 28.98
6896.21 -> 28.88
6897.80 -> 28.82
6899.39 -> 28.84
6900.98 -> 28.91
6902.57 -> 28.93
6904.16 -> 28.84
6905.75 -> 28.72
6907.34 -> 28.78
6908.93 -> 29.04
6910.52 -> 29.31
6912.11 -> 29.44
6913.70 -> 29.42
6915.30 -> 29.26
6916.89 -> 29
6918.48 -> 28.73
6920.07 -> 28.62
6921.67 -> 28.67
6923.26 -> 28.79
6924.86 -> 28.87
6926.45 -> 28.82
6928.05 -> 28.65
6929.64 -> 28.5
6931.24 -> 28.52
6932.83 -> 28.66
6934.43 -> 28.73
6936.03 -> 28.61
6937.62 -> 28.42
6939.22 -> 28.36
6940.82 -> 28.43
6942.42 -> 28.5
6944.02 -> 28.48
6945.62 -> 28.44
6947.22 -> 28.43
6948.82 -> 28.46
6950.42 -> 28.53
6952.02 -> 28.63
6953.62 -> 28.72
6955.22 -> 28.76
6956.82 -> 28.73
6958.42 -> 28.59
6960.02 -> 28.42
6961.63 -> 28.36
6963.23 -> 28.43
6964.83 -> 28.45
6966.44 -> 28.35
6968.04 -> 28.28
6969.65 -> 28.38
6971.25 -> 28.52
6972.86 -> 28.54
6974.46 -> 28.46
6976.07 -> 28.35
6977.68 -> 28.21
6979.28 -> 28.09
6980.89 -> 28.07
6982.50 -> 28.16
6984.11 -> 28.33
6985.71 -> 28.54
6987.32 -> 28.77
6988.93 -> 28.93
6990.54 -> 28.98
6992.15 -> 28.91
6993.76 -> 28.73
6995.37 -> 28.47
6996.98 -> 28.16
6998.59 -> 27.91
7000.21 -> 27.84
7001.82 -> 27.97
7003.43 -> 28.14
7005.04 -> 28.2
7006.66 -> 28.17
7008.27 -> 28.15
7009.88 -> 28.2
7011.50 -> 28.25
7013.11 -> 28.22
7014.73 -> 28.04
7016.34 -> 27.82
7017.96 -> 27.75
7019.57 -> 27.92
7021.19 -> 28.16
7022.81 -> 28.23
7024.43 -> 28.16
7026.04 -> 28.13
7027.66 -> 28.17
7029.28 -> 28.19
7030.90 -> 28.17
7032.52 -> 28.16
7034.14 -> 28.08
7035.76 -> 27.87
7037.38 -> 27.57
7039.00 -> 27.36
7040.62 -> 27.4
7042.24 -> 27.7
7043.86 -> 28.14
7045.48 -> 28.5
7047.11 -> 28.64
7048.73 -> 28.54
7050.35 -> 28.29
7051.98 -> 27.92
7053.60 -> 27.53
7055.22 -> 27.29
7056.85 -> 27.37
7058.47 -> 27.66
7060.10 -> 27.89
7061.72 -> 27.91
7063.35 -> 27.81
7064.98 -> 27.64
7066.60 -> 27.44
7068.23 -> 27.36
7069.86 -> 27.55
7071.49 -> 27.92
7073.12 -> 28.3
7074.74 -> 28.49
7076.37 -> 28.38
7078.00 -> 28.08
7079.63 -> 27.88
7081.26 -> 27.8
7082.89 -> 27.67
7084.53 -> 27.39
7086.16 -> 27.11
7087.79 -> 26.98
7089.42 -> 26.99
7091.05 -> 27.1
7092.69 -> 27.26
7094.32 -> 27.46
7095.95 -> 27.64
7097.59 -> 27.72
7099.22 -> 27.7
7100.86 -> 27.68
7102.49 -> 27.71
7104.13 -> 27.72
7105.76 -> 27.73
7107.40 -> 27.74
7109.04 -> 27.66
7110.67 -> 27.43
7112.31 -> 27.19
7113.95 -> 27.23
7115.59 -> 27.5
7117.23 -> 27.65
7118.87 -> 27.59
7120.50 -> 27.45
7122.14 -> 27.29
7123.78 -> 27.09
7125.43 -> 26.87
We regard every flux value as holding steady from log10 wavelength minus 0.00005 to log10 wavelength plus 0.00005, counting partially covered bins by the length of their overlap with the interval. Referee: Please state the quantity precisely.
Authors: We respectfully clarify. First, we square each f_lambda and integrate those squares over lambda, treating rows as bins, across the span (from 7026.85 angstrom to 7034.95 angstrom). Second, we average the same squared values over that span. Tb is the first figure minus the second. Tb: 5624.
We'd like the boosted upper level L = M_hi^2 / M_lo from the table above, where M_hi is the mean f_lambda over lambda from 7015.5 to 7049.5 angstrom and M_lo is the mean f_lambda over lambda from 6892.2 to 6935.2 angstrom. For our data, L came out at 27.2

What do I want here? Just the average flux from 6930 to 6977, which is 28.5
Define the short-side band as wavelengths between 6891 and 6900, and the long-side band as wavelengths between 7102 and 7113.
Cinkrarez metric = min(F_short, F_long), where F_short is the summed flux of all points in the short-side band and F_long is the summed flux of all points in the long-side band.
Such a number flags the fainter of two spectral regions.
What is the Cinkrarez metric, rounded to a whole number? 173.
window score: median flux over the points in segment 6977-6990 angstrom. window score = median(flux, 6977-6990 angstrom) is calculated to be 28.3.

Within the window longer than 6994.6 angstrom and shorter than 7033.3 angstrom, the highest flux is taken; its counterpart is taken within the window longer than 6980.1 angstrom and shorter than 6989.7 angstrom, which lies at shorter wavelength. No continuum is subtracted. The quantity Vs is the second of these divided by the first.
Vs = 1.02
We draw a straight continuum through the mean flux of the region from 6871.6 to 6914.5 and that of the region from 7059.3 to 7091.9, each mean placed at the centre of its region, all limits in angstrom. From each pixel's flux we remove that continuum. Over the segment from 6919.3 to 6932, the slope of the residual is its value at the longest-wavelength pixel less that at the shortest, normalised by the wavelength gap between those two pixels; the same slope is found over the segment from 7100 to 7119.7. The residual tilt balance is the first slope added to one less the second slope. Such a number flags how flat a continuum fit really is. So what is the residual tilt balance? 1.00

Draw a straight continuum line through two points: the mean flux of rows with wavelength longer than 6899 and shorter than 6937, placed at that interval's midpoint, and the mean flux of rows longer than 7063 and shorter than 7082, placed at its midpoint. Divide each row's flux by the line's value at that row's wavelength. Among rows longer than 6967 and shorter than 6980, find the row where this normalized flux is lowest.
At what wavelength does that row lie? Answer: 6979.28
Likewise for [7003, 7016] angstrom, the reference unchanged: 7014.73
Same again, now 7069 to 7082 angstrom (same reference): 7069.86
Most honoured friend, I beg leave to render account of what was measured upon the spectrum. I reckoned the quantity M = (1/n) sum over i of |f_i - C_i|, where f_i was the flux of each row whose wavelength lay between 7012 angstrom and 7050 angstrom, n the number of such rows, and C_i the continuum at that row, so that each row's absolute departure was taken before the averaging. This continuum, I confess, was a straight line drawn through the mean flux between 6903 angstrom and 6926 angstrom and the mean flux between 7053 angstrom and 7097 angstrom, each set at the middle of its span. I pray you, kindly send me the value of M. 0.28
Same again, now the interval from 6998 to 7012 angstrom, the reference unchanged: 0.14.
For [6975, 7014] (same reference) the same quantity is 0.24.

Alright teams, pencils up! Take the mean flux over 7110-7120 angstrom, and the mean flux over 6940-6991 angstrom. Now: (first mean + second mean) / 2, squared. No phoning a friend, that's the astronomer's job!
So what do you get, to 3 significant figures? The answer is 781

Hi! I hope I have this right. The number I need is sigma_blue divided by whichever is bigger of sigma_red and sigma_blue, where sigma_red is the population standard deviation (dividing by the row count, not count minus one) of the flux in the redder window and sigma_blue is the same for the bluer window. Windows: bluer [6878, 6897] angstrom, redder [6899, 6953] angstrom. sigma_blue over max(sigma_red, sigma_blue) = 0.39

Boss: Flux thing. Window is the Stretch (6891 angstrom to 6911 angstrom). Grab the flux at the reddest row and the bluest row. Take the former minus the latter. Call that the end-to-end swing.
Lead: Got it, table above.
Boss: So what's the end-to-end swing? 0.38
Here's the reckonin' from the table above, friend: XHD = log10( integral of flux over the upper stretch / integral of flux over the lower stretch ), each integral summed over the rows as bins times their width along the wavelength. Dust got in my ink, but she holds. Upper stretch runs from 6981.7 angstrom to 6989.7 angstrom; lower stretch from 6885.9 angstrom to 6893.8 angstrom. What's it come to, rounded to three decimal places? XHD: 0.002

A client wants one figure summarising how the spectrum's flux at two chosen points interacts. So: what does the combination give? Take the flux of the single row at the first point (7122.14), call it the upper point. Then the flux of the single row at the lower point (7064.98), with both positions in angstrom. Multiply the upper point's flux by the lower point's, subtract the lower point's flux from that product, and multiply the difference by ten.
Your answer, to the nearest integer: 7267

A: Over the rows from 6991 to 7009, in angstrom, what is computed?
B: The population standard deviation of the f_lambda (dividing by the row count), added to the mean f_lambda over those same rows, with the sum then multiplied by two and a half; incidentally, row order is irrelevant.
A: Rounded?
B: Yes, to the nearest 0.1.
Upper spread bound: 71.4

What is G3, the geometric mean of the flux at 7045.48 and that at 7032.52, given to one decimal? 28.3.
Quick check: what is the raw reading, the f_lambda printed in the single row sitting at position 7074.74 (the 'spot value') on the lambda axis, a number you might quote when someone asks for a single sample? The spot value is 28.49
